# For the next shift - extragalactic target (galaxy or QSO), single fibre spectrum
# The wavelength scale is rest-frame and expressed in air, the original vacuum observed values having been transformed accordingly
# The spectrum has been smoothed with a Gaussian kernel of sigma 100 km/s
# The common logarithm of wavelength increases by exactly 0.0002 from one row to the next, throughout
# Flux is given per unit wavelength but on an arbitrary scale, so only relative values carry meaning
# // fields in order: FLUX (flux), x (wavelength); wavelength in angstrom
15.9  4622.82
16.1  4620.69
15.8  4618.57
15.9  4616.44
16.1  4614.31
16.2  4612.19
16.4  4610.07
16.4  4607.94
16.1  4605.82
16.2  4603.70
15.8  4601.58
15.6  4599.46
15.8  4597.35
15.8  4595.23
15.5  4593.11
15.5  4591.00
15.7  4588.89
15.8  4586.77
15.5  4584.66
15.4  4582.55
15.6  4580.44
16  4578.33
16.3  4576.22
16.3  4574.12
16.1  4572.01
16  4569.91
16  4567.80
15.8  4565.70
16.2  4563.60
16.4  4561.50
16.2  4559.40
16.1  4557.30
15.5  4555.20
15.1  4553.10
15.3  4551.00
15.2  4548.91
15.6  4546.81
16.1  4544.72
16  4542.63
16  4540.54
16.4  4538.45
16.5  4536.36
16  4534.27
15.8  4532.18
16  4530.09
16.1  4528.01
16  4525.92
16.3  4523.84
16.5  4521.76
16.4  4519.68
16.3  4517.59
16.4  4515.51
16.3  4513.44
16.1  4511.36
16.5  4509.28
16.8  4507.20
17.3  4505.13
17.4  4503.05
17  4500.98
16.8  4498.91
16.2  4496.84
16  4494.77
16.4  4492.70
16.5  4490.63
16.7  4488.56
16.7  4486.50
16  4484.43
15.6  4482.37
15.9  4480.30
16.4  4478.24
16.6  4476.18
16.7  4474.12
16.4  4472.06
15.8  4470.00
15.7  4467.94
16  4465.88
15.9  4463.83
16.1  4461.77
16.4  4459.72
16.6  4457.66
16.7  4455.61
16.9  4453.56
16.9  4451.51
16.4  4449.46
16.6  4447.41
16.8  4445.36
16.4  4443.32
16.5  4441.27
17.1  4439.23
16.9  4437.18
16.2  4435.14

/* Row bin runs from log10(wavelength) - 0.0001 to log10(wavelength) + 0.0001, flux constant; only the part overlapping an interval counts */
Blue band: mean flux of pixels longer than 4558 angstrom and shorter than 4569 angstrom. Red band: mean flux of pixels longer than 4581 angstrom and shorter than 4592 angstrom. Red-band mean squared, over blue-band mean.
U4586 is 15.1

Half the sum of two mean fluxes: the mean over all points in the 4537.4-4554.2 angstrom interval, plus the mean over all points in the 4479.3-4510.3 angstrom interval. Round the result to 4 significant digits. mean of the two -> 16.12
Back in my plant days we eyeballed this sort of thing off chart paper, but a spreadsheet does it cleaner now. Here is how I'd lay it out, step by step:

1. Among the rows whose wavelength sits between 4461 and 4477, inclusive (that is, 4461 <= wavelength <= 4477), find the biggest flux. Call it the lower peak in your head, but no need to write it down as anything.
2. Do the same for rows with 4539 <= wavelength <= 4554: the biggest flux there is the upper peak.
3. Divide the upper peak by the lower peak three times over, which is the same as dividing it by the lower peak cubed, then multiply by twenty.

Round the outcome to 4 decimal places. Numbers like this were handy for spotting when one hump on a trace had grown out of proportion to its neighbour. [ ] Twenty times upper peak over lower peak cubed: 0.0691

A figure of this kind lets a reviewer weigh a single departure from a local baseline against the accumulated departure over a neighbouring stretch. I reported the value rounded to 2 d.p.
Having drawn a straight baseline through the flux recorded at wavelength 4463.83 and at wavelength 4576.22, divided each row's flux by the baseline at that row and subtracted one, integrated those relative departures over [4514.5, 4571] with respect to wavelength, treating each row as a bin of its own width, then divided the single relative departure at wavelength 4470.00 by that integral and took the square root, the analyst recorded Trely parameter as 0.11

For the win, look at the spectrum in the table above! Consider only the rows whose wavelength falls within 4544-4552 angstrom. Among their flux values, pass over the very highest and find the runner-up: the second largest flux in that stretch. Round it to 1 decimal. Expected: 15.6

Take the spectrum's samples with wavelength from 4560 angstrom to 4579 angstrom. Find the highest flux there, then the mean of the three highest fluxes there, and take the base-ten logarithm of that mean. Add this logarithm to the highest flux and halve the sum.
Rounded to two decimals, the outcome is 8.81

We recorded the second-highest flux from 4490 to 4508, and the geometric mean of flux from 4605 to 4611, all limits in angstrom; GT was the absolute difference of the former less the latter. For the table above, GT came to 1.00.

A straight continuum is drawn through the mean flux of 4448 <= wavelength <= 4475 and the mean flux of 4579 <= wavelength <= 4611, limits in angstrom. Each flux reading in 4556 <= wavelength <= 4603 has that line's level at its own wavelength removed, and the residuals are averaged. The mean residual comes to 0.01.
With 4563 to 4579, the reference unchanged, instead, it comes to 0.18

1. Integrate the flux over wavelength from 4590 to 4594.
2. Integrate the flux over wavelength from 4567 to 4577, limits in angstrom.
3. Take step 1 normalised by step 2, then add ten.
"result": 10.4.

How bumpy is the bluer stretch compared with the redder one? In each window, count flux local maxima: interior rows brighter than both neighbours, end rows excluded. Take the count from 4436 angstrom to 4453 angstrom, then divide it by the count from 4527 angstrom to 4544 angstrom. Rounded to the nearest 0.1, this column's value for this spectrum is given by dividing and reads 2.0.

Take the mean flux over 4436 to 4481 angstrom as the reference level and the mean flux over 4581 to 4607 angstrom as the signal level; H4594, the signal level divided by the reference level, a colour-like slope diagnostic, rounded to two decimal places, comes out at 0.96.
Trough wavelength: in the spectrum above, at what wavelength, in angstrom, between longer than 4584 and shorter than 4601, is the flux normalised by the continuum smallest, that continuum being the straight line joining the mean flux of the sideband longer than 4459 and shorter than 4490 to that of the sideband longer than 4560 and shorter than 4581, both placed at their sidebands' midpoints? 4584.66 angstrom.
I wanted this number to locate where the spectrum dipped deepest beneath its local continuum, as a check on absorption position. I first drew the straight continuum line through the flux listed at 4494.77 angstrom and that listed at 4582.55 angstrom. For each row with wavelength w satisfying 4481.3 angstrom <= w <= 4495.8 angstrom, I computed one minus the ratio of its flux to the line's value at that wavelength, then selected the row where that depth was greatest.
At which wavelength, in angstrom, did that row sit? 4482.37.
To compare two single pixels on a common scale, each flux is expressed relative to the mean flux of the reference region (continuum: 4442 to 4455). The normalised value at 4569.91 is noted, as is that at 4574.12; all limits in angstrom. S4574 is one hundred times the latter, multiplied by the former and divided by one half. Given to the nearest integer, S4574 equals 188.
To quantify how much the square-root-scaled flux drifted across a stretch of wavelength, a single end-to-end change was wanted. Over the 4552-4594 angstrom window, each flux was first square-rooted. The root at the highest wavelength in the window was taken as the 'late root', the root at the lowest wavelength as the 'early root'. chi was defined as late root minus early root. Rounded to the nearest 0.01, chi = 0.05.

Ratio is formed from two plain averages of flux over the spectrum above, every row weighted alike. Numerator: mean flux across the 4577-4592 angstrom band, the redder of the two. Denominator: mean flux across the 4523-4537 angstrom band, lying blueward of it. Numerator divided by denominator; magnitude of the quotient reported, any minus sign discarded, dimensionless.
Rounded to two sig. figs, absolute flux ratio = 0.97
